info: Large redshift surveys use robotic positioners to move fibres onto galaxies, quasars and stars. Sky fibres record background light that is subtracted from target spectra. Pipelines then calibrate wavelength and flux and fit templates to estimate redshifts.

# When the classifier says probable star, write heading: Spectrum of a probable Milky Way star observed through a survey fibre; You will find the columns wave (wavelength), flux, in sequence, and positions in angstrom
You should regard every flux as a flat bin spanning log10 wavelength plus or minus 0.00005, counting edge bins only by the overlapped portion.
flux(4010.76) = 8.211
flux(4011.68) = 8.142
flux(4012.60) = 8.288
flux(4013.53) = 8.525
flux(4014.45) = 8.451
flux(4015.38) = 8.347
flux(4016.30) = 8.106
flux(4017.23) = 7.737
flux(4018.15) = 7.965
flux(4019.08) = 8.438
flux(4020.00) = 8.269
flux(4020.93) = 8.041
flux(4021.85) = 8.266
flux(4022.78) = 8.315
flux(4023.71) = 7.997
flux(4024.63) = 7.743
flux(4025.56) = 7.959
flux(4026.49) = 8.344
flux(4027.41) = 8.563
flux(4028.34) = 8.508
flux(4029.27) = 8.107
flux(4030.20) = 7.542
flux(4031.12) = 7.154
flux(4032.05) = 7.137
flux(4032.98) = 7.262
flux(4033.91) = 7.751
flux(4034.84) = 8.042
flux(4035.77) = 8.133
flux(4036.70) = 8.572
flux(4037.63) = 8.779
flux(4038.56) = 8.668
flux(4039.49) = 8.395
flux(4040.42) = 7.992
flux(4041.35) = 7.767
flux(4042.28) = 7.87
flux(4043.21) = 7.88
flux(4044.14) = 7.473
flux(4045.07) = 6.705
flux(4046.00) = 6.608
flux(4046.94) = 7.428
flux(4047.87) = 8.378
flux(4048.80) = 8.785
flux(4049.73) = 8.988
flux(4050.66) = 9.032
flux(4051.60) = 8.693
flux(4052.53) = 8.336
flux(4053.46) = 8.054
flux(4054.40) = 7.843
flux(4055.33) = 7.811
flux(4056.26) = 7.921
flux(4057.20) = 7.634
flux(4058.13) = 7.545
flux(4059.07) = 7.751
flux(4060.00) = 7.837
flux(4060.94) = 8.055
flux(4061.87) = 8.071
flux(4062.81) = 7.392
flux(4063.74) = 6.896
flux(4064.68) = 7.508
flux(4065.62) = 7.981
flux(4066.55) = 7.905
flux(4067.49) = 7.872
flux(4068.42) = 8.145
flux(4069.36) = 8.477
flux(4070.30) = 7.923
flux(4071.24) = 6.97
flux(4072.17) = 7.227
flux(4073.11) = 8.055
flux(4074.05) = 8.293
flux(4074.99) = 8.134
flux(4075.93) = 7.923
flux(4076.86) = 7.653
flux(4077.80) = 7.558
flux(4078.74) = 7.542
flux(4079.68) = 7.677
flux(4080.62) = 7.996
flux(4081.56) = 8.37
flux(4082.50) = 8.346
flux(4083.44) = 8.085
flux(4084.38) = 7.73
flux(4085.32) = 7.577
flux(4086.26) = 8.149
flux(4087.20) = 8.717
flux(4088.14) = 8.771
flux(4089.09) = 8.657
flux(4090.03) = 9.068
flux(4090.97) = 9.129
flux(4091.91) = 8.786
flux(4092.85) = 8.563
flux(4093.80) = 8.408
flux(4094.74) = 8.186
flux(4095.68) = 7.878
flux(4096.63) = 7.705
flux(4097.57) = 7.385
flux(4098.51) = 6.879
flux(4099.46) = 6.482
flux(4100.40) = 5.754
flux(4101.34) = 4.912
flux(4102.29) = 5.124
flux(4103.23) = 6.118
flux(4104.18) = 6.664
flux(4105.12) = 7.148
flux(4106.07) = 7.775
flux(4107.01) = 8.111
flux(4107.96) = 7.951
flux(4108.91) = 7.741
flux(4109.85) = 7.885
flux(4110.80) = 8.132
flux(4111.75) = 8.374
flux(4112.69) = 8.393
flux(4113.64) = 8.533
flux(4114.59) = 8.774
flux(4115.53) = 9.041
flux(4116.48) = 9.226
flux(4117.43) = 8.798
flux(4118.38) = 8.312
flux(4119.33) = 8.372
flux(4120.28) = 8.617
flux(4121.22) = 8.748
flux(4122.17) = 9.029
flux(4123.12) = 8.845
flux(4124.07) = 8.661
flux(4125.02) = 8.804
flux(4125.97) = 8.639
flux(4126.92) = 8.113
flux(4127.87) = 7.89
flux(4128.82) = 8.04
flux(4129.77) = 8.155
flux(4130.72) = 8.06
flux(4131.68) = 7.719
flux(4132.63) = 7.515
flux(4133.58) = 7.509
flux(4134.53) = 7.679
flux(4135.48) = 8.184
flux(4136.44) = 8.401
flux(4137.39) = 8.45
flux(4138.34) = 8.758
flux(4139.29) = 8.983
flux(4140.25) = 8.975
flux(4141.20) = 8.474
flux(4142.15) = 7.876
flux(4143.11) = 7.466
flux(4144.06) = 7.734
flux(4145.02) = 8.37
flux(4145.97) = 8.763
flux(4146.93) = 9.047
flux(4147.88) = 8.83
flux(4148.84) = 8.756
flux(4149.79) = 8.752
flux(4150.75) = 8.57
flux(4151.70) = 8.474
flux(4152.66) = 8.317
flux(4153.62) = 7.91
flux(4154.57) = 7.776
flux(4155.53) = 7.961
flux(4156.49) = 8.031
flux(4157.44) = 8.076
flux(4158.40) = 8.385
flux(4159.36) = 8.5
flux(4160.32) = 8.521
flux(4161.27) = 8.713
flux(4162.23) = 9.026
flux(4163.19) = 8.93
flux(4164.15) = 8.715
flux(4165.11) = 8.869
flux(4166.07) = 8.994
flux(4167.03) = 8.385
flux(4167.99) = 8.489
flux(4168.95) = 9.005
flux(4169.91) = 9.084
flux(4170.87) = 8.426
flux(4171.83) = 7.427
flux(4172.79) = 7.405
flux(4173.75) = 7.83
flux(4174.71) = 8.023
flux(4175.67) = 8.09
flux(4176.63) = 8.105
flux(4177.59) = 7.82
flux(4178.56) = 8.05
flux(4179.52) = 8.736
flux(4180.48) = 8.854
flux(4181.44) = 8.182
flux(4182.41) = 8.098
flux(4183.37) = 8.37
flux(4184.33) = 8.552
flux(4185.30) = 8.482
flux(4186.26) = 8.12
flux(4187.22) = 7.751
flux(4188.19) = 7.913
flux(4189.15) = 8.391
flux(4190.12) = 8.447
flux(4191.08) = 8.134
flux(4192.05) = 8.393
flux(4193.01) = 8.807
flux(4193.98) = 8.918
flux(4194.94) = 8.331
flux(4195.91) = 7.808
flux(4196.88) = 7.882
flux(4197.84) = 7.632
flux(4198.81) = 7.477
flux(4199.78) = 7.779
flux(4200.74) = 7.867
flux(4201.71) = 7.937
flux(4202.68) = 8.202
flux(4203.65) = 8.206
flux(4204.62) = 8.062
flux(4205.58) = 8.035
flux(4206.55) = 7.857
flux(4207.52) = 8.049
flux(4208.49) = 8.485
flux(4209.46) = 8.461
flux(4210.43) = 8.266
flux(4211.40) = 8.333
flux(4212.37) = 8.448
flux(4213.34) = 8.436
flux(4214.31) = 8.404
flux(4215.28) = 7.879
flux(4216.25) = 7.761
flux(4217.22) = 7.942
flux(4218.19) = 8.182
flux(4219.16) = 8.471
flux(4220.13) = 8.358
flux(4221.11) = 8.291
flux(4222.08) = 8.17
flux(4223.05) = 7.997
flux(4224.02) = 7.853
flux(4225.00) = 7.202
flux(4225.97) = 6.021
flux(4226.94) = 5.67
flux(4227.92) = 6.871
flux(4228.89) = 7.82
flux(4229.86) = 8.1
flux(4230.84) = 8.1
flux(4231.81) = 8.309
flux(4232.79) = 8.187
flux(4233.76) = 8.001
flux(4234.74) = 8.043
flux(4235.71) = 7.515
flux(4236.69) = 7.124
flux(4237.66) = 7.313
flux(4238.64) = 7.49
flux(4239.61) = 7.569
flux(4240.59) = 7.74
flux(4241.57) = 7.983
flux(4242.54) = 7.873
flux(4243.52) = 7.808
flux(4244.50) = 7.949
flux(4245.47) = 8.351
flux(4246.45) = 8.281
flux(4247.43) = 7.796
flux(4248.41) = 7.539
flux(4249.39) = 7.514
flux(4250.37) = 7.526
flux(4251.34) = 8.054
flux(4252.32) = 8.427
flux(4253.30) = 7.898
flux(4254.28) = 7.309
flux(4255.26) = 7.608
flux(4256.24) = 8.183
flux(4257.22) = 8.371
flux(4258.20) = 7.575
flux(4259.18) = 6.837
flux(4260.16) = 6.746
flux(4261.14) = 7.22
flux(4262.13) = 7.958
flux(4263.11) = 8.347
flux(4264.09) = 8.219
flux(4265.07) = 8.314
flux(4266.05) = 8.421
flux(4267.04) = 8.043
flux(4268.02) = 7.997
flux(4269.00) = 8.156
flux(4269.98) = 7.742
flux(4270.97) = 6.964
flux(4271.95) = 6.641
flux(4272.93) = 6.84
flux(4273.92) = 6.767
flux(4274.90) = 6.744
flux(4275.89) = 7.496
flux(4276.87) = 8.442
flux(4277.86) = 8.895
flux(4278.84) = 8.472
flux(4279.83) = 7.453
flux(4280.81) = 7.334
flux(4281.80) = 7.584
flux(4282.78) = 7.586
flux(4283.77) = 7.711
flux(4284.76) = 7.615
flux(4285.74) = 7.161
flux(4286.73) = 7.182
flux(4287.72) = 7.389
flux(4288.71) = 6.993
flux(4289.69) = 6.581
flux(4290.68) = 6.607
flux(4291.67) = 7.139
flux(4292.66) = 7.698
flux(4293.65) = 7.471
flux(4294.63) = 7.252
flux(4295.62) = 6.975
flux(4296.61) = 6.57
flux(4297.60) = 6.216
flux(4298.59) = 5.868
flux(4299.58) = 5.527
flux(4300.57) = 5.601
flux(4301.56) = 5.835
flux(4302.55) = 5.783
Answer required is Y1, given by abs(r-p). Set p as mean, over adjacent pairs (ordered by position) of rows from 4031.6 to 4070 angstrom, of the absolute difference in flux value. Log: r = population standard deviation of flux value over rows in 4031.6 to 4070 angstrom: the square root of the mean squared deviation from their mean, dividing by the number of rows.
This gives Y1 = 0.27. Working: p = 0.29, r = 0.6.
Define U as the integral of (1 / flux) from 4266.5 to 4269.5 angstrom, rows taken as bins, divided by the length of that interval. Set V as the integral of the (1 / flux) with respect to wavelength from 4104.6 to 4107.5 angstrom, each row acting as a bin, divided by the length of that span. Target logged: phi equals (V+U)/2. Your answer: 0.127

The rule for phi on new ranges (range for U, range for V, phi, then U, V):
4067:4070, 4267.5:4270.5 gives 0.124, 0.123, 0.126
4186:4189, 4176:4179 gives 0.125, 0.126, 0.125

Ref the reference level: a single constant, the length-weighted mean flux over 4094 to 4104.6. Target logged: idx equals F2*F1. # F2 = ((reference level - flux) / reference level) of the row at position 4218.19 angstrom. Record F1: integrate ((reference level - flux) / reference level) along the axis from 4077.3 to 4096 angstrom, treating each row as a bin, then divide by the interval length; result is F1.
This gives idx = 0.052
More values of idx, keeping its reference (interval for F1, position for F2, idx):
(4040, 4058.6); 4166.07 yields 0.064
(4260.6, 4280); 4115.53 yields 0.056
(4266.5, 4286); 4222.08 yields 0.030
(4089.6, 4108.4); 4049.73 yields 0.036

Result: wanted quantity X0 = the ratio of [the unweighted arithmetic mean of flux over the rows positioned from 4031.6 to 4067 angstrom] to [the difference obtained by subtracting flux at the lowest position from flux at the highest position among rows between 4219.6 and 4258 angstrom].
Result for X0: 609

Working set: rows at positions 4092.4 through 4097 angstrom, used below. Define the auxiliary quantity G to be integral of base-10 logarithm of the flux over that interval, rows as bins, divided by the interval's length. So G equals 0.909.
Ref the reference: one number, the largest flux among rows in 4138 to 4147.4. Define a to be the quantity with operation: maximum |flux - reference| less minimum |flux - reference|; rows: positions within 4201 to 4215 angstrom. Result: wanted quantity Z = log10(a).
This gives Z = -0.2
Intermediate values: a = 0.6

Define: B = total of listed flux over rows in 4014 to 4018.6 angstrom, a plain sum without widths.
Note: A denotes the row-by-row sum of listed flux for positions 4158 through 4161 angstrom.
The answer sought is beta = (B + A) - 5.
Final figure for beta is 61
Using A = 25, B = 41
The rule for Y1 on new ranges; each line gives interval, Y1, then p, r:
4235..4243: 0.07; 0.19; 0.3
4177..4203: 0.11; 0.28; 0.4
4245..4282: 0.22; 0.37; 0.6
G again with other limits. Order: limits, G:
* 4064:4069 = 0.894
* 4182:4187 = 0.920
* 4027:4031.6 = 0.900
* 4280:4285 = 0.878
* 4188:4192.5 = 0.918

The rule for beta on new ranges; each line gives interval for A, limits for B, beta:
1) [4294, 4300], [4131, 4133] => 49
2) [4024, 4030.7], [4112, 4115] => 77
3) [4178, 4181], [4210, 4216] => 70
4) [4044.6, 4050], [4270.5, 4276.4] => 83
